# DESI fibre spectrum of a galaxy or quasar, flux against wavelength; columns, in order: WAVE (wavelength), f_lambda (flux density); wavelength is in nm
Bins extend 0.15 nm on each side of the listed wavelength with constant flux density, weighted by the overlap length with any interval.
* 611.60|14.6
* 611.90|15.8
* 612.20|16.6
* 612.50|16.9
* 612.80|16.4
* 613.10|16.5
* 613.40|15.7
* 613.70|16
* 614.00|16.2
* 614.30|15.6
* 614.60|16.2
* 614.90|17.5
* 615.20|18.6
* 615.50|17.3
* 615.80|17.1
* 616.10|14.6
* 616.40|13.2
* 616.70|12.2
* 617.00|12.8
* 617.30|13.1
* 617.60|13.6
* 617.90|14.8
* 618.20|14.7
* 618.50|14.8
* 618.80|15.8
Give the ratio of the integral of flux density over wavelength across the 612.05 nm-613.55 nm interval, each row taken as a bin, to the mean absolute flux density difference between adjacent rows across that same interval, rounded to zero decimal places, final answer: 58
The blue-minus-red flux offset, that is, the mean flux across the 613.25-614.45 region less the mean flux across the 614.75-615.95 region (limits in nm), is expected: -2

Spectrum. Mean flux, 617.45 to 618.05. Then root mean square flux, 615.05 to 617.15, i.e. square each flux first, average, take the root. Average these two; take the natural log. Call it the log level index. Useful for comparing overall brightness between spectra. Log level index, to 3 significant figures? 2.69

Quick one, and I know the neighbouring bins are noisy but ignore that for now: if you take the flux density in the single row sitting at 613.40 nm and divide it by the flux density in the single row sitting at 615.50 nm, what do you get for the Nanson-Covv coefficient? 0.91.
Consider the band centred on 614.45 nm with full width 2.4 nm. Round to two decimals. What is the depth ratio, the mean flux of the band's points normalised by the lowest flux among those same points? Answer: 1.07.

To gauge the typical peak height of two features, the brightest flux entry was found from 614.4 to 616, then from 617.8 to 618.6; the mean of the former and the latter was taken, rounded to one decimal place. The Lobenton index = 16.7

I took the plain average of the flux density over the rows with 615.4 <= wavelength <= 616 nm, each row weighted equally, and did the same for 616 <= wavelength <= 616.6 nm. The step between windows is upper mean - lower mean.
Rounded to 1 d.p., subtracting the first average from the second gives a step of -3.3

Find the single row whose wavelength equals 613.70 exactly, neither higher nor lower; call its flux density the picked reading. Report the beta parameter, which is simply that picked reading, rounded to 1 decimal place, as 16.0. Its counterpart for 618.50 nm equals 14.8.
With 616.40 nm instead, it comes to 13.2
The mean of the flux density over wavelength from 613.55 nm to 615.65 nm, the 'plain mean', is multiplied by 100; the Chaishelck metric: 1677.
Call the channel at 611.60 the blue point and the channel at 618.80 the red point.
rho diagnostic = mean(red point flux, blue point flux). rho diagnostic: 15.2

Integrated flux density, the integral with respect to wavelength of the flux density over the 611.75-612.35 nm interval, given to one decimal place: 9.7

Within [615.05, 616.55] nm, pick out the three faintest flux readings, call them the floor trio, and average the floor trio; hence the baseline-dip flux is 15.0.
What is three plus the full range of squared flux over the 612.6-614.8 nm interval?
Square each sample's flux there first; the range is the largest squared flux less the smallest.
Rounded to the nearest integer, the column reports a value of 32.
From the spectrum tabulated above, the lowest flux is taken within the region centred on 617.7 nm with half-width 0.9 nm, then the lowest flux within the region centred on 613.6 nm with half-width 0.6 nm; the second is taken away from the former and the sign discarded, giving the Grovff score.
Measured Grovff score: 2.9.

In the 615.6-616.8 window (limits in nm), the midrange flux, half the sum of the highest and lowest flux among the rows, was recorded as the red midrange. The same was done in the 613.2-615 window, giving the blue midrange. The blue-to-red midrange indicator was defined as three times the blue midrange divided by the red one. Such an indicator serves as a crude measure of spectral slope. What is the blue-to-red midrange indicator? 3.4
